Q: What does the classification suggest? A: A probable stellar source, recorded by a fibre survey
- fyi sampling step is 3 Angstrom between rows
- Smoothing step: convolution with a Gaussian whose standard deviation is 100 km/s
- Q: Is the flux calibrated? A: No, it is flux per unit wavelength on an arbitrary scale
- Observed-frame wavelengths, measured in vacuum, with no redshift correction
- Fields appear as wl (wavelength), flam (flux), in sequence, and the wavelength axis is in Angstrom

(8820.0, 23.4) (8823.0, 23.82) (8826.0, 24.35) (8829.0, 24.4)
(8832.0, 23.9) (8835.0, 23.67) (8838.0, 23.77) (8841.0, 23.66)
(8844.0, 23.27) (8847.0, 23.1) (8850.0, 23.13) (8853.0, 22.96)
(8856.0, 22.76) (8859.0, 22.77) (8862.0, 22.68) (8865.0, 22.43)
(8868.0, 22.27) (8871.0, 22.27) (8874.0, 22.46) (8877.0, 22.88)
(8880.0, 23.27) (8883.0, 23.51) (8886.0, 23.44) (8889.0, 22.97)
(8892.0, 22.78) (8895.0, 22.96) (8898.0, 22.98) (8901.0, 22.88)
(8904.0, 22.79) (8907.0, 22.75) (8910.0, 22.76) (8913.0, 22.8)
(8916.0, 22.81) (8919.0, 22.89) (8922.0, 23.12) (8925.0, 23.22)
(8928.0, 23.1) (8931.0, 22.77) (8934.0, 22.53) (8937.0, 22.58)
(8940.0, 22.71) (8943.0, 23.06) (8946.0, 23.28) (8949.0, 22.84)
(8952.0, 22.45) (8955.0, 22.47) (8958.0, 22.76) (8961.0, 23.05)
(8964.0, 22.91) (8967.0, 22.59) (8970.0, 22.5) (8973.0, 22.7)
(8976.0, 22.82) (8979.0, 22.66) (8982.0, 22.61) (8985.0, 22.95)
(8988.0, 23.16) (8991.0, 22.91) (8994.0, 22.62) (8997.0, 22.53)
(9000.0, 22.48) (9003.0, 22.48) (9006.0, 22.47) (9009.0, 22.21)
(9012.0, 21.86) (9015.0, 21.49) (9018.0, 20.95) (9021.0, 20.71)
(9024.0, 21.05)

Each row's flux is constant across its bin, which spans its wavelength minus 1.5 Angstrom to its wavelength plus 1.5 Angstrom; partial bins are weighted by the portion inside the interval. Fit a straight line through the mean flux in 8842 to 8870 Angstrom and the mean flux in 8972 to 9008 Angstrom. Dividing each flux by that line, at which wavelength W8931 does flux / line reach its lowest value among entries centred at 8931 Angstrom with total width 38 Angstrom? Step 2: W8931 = 8934.0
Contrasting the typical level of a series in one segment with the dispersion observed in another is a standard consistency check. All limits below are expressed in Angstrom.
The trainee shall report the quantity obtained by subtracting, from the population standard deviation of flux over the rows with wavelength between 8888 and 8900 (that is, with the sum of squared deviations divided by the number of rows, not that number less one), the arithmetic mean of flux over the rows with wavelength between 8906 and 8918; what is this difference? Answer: -22.70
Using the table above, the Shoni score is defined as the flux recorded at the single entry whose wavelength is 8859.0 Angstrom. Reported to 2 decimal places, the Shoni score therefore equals 22.77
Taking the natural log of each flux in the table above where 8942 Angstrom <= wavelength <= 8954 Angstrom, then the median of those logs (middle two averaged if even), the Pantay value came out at 3.13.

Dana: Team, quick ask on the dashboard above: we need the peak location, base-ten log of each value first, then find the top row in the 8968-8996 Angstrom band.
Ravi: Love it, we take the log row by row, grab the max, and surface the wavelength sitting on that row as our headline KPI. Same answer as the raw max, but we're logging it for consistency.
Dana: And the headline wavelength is 8988.0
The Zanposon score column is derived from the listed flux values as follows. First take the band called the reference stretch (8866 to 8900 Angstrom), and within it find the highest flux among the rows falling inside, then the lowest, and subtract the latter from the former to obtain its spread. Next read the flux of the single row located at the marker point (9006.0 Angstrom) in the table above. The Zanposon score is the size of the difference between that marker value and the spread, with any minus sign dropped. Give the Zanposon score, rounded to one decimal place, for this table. 21.2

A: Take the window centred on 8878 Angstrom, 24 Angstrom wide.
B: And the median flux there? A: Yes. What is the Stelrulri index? 22.9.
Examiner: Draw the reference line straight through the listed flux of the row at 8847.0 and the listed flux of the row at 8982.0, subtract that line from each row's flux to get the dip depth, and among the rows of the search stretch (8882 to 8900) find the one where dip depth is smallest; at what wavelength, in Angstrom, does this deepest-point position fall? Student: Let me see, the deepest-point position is 8892.0 Angstrom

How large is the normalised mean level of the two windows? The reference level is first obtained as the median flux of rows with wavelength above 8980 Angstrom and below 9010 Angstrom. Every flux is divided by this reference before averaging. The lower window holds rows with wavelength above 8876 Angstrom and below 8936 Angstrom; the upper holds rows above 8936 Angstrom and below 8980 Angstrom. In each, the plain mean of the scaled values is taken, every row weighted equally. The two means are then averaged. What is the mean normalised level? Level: 1.01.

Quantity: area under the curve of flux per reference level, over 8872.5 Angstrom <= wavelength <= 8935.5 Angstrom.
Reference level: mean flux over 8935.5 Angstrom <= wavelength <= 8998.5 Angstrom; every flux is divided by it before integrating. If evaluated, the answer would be 63 Angstrom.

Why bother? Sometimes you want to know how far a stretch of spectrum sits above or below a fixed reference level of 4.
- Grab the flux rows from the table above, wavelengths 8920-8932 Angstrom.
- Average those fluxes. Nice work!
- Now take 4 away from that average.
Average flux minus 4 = 19.1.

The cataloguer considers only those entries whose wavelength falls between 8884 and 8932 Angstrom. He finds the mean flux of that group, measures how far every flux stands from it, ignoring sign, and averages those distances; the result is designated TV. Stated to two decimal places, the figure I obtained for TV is 0.15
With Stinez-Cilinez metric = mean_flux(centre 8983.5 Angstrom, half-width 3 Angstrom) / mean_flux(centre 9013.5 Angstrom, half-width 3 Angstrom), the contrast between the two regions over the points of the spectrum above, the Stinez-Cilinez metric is 1.05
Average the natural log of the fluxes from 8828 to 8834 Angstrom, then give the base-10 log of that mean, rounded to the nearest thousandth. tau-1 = 0.503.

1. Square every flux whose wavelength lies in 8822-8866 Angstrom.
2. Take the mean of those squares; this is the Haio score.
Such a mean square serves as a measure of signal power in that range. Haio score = 547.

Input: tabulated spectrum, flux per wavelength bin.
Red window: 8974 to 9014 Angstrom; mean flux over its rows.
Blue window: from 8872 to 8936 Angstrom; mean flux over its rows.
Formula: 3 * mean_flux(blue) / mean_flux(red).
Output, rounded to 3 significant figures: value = 3.05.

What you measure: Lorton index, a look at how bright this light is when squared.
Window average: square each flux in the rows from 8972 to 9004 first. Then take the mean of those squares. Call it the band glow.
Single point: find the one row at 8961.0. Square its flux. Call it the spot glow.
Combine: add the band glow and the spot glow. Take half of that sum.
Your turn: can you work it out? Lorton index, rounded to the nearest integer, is 524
